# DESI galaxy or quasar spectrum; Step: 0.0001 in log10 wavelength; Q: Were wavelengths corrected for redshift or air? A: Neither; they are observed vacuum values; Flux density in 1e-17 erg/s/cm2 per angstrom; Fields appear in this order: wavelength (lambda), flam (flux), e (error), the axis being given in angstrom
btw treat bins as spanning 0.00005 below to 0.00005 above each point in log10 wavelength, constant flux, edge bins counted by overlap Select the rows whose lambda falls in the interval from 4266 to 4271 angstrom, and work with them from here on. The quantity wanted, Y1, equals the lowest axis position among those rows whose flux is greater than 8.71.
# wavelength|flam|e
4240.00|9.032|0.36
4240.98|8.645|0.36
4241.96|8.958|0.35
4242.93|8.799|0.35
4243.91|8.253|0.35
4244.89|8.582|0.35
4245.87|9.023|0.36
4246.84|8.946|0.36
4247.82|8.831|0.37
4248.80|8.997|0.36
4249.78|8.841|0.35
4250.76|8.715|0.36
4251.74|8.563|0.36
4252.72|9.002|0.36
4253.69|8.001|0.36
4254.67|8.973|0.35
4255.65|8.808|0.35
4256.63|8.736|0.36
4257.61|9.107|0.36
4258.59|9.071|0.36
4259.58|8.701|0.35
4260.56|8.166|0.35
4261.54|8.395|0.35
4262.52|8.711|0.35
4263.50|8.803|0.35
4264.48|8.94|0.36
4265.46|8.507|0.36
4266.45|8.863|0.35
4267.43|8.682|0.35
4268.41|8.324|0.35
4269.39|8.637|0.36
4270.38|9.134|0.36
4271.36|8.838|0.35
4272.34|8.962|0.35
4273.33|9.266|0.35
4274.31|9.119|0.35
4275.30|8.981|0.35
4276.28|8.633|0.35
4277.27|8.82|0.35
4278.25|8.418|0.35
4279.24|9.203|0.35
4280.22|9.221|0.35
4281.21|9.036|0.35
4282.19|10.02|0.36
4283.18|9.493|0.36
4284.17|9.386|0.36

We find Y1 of 4266.45 angstrom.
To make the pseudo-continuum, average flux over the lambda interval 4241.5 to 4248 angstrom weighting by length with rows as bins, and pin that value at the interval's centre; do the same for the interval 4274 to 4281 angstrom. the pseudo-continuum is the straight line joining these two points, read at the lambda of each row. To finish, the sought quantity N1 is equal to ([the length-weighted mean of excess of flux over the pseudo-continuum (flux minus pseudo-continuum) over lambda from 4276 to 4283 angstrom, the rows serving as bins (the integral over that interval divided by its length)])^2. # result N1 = 0.028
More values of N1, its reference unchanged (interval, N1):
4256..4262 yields 0.017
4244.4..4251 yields 0.005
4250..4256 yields 0.016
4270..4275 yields 0.030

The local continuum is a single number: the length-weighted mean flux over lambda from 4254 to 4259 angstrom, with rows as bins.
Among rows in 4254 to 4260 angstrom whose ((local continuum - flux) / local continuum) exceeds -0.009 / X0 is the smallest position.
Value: 4254.67 angstrom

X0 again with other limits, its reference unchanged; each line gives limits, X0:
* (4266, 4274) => 4266.45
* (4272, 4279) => 4272.34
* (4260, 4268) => 4260.56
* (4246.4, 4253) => 4246.84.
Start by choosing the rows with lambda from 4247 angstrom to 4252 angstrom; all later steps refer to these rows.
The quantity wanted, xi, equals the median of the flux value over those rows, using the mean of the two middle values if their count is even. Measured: 8.8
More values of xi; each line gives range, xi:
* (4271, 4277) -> 9.0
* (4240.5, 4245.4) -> 8.6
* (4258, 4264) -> 8.7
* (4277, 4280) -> 8.8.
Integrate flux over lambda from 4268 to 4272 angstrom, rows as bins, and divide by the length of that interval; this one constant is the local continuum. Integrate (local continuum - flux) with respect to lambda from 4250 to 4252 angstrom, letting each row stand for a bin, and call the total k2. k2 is 0.2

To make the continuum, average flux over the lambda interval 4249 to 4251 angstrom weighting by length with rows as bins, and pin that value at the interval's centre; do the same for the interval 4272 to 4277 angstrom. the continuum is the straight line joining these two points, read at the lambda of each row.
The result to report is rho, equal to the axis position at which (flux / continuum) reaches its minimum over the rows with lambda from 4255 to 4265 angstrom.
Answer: 4260.56 angstrom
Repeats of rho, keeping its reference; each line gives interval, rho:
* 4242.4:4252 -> 4243.91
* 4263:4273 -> 4268.41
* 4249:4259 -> 4253.69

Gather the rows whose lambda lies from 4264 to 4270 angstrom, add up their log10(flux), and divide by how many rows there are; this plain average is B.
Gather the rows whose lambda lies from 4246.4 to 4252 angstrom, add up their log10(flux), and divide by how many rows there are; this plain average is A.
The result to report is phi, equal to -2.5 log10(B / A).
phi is 0.009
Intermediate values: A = 0.945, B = 0.937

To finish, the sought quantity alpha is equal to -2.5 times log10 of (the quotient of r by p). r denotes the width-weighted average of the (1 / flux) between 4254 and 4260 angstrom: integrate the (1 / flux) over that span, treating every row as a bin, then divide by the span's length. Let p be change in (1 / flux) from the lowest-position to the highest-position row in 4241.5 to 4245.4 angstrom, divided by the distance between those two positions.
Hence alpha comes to -4.6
